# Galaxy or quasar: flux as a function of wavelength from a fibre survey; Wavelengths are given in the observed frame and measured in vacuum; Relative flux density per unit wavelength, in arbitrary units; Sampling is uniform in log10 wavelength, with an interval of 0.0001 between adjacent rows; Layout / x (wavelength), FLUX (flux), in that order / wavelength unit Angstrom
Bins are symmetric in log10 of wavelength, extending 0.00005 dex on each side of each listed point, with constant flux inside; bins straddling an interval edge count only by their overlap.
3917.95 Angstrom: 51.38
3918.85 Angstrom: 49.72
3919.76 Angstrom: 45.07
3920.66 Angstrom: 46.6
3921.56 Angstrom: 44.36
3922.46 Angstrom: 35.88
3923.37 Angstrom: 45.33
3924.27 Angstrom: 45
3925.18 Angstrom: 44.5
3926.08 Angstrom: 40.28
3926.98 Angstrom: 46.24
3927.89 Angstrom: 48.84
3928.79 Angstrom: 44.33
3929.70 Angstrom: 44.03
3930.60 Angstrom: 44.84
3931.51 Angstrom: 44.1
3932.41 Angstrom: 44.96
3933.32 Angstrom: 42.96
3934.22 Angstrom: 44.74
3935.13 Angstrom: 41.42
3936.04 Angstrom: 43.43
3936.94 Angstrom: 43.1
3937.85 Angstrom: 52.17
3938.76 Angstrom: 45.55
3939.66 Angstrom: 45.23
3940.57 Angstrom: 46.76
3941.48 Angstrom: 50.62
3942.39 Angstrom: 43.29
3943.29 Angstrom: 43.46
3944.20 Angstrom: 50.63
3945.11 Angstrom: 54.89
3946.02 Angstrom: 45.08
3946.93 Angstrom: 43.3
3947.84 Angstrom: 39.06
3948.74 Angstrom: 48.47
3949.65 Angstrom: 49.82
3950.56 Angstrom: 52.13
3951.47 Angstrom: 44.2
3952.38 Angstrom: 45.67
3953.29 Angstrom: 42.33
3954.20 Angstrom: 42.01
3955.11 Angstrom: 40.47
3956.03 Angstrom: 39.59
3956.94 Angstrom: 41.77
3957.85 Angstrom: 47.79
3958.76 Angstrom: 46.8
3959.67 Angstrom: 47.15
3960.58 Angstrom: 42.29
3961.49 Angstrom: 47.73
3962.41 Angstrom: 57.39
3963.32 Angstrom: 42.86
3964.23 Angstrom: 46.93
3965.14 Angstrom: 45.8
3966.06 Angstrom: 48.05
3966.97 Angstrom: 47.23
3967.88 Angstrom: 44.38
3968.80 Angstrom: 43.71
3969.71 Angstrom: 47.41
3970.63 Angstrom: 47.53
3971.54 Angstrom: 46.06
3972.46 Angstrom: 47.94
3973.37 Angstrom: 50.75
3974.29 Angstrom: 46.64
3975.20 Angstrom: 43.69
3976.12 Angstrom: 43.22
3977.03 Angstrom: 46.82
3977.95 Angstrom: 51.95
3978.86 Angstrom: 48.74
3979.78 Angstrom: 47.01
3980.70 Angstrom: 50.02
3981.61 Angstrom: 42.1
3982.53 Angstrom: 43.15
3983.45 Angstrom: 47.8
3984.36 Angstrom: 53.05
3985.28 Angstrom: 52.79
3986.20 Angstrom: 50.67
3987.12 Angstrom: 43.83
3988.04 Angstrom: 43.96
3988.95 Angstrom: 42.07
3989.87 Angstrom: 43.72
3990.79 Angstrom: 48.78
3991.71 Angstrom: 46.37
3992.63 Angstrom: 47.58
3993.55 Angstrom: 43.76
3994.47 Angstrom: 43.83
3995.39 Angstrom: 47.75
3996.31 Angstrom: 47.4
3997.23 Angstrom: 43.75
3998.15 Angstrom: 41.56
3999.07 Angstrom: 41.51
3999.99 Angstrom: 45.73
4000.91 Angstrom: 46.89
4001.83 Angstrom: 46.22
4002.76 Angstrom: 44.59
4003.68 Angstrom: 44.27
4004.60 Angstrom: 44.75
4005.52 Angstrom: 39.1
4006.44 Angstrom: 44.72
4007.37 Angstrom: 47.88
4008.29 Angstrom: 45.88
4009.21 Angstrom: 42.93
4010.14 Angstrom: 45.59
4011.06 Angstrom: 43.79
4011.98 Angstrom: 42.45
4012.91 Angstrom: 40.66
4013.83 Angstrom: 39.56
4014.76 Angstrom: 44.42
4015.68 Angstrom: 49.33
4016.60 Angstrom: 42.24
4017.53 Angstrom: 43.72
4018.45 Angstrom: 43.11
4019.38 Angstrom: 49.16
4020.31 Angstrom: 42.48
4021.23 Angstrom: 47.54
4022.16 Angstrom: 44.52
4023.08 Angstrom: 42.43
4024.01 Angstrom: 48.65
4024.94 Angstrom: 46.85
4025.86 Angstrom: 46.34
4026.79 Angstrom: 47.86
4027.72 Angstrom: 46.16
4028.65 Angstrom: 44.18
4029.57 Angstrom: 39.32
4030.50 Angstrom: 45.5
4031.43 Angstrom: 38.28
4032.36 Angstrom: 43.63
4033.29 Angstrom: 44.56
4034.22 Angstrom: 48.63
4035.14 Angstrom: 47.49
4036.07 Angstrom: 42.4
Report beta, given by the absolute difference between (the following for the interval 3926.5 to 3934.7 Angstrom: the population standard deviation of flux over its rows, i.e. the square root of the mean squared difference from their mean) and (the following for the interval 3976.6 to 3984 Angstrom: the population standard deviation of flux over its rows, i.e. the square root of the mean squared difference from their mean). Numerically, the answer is 1.5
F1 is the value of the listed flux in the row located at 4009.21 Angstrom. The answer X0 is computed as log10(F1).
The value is 1.63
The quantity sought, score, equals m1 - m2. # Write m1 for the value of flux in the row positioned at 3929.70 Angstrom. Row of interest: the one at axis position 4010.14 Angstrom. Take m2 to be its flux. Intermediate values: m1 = 44.03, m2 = 45.59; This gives -2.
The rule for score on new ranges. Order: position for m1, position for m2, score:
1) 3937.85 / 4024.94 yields 5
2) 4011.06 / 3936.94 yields 1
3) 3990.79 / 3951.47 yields 5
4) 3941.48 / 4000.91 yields 4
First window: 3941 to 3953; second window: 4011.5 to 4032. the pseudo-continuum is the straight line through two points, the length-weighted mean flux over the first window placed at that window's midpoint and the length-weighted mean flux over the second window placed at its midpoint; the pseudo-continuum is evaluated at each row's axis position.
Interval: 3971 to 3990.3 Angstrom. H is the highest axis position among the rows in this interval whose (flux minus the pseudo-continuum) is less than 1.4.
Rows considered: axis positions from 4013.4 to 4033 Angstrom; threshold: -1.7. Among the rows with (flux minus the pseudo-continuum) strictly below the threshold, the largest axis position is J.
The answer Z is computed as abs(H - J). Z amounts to 41.6 Angstrom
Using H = 3989.87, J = 4031.43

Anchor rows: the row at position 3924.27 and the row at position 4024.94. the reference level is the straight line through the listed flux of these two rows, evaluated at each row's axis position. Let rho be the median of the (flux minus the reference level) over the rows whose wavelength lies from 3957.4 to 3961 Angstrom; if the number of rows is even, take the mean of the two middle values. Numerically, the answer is 1.3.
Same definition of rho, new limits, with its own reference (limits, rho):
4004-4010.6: -1.7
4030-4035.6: -1.9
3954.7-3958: -4.5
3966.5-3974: 1.5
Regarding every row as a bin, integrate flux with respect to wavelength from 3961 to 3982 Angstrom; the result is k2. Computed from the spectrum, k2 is 990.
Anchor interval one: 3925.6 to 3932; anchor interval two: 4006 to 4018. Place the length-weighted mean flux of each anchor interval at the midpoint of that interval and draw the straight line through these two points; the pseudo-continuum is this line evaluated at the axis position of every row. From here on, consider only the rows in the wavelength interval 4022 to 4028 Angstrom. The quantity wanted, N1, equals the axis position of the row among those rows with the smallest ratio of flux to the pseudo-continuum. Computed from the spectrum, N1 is 4023.08 Angstrom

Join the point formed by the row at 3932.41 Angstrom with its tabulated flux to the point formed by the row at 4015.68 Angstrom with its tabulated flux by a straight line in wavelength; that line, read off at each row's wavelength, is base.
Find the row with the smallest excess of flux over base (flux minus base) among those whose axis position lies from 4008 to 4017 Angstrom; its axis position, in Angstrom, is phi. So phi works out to 4013.83 Angstrom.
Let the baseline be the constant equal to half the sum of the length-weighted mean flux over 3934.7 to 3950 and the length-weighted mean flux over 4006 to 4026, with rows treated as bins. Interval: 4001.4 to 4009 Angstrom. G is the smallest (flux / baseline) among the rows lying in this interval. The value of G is 0.860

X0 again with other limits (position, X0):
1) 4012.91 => 1.61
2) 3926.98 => 1.67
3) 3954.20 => 1.62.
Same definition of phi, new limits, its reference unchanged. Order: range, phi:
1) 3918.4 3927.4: 3922.46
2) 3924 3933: 3926.08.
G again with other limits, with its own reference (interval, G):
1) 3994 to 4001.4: 0.913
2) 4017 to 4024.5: 0.933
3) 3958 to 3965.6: 0.930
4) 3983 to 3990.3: 0.925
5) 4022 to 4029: 0.933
